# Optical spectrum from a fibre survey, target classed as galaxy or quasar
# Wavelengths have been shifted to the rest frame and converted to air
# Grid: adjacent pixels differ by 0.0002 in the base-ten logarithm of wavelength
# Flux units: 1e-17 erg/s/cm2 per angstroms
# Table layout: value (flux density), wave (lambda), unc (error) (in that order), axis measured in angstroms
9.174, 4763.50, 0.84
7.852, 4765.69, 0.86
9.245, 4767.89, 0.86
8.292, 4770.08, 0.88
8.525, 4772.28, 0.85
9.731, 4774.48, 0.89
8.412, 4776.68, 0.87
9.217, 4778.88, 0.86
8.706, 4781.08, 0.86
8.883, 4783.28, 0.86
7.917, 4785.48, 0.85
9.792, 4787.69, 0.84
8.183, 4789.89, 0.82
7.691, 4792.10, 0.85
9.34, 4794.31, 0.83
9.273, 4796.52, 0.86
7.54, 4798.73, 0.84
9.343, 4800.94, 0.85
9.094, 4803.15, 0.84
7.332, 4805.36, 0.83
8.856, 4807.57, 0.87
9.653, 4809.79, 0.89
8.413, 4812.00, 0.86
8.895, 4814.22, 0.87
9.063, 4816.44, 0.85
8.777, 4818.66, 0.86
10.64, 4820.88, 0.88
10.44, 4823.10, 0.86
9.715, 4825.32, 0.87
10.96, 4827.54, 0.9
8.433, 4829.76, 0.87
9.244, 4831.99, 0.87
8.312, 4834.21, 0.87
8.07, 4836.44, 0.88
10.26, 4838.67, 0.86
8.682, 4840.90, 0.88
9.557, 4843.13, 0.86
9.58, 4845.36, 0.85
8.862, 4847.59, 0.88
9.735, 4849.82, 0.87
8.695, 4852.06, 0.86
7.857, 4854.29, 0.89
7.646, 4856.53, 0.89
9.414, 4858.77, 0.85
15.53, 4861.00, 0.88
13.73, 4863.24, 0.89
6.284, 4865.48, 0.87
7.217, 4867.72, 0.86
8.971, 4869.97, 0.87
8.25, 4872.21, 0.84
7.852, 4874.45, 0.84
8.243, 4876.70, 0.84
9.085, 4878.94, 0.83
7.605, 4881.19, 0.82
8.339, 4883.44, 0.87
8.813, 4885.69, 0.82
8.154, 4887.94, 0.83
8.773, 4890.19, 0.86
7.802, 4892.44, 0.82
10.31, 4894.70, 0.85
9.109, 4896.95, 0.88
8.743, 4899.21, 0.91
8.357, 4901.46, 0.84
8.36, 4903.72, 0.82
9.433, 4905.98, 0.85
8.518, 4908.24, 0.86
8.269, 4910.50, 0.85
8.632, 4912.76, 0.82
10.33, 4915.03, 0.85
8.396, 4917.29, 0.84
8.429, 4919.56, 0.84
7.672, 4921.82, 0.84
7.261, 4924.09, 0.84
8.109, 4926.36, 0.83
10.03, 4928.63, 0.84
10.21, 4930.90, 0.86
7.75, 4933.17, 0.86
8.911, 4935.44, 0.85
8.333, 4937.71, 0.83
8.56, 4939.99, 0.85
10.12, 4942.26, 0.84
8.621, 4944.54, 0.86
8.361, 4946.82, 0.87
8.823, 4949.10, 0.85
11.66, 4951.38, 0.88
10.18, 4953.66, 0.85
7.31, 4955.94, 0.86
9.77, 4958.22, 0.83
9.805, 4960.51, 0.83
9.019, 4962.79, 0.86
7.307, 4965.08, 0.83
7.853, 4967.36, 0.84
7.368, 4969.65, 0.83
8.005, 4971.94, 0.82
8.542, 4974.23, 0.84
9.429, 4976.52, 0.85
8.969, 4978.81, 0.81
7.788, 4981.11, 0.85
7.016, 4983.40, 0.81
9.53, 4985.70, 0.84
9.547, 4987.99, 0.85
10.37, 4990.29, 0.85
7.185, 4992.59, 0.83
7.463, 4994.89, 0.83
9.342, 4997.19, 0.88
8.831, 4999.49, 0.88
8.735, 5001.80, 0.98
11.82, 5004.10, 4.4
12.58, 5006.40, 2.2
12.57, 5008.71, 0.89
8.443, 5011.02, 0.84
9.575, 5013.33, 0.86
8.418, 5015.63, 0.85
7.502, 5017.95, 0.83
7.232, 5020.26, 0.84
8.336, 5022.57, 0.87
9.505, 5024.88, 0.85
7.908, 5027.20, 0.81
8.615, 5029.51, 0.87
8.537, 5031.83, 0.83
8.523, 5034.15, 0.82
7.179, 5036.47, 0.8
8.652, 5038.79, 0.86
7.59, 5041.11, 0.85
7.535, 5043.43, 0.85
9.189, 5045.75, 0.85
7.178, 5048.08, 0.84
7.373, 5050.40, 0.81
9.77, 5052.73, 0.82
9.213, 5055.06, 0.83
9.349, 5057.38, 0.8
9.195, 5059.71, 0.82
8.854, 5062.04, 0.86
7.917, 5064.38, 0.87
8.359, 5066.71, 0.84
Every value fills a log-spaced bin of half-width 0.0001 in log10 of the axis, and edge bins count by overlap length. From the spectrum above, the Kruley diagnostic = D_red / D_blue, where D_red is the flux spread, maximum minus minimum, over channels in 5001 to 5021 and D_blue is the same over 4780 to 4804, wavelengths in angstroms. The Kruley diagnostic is 2.37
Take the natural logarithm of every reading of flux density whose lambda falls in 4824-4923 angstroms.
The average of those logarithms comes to 2.18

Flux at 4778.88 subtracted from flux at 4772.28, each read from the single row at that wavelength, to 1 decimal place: -0.7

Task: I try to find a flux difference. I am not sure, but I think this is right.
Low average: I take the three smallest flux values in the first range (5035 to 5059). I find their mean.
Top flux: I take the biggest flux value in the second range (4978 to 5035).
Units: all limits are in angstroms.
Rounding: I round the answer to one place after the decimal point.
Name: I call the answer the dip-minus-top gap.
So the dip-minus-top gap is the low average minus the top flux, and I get -5.3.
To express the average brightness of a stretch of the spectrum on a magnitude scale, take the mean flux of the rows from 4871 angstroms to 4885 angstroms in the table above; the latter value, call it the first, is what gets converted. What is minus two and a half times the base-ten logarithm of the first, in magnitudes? -2.29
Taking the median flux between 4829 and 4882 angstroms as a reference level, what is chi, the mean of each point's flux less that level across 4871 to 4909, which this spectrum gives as -0.1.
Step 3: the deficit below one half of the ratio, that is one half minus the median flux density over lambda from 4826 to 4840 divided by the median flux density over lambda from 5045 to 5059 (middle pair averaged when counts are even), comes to -0.46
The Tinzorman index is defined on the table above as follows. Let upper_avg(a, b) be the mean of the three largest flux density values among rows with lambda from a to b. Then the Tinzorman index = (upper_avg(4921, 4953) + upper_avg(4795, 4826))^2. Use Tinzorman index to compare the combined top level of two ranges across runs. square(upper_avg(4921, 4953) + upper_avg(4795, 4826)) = 438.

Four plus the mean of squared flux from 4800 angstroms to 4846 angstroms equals 89.5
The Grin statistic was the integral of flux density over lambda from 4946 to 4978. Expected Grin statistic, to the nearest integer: 282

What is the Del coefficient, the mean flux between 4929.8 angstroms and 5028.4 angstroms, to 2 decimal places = 8.94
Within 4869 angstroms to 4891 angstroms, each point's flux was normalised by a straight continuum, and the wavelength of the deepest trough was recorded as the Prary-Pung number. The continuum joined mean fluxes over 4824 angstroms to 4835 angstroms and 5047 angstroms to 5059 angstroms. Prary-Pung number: 4881.19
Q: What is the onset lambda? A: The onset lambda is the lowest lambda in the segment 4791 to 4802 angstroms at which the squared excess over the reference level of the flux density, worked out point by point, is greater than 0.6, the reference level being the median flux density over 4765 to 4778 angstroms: 4792.10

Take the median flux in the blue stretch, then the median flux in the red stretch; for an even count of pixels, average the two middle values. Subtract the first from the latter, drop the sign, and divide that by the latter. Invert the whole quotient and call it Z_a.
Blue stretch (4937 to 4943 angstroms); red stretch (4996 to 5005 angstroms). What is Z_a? 17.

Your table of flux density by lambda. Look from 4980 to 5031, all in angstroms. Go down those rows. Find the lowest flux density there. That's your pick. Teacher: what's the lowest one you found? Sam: 7.016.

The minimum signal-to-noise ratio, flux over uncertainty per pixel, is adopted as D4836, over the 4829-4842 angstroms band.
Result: 9.17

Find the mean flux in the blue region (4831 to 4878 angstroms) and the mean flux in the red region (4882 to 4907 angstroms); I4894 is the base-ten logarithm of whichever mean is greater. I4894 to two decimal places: 0.96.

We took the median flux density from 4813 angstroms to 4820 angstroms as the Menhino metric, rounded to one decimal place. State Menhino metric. 8.9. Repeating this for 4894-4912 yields 8.6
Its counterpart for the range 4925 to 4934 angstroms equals 9.1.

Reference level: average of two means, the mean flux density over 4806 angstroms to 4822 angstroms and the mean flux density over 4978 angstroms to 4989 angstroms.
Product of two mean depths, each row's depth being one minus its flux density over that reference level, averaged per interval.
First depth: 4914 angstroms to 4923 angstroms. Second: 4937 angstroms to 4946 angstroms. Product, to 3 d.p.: 0.000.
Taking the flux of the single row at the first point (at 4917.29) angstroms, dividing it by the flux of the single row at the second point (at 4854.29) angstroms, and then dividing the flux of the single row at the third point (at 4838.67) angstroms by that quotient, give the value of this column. 9.6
